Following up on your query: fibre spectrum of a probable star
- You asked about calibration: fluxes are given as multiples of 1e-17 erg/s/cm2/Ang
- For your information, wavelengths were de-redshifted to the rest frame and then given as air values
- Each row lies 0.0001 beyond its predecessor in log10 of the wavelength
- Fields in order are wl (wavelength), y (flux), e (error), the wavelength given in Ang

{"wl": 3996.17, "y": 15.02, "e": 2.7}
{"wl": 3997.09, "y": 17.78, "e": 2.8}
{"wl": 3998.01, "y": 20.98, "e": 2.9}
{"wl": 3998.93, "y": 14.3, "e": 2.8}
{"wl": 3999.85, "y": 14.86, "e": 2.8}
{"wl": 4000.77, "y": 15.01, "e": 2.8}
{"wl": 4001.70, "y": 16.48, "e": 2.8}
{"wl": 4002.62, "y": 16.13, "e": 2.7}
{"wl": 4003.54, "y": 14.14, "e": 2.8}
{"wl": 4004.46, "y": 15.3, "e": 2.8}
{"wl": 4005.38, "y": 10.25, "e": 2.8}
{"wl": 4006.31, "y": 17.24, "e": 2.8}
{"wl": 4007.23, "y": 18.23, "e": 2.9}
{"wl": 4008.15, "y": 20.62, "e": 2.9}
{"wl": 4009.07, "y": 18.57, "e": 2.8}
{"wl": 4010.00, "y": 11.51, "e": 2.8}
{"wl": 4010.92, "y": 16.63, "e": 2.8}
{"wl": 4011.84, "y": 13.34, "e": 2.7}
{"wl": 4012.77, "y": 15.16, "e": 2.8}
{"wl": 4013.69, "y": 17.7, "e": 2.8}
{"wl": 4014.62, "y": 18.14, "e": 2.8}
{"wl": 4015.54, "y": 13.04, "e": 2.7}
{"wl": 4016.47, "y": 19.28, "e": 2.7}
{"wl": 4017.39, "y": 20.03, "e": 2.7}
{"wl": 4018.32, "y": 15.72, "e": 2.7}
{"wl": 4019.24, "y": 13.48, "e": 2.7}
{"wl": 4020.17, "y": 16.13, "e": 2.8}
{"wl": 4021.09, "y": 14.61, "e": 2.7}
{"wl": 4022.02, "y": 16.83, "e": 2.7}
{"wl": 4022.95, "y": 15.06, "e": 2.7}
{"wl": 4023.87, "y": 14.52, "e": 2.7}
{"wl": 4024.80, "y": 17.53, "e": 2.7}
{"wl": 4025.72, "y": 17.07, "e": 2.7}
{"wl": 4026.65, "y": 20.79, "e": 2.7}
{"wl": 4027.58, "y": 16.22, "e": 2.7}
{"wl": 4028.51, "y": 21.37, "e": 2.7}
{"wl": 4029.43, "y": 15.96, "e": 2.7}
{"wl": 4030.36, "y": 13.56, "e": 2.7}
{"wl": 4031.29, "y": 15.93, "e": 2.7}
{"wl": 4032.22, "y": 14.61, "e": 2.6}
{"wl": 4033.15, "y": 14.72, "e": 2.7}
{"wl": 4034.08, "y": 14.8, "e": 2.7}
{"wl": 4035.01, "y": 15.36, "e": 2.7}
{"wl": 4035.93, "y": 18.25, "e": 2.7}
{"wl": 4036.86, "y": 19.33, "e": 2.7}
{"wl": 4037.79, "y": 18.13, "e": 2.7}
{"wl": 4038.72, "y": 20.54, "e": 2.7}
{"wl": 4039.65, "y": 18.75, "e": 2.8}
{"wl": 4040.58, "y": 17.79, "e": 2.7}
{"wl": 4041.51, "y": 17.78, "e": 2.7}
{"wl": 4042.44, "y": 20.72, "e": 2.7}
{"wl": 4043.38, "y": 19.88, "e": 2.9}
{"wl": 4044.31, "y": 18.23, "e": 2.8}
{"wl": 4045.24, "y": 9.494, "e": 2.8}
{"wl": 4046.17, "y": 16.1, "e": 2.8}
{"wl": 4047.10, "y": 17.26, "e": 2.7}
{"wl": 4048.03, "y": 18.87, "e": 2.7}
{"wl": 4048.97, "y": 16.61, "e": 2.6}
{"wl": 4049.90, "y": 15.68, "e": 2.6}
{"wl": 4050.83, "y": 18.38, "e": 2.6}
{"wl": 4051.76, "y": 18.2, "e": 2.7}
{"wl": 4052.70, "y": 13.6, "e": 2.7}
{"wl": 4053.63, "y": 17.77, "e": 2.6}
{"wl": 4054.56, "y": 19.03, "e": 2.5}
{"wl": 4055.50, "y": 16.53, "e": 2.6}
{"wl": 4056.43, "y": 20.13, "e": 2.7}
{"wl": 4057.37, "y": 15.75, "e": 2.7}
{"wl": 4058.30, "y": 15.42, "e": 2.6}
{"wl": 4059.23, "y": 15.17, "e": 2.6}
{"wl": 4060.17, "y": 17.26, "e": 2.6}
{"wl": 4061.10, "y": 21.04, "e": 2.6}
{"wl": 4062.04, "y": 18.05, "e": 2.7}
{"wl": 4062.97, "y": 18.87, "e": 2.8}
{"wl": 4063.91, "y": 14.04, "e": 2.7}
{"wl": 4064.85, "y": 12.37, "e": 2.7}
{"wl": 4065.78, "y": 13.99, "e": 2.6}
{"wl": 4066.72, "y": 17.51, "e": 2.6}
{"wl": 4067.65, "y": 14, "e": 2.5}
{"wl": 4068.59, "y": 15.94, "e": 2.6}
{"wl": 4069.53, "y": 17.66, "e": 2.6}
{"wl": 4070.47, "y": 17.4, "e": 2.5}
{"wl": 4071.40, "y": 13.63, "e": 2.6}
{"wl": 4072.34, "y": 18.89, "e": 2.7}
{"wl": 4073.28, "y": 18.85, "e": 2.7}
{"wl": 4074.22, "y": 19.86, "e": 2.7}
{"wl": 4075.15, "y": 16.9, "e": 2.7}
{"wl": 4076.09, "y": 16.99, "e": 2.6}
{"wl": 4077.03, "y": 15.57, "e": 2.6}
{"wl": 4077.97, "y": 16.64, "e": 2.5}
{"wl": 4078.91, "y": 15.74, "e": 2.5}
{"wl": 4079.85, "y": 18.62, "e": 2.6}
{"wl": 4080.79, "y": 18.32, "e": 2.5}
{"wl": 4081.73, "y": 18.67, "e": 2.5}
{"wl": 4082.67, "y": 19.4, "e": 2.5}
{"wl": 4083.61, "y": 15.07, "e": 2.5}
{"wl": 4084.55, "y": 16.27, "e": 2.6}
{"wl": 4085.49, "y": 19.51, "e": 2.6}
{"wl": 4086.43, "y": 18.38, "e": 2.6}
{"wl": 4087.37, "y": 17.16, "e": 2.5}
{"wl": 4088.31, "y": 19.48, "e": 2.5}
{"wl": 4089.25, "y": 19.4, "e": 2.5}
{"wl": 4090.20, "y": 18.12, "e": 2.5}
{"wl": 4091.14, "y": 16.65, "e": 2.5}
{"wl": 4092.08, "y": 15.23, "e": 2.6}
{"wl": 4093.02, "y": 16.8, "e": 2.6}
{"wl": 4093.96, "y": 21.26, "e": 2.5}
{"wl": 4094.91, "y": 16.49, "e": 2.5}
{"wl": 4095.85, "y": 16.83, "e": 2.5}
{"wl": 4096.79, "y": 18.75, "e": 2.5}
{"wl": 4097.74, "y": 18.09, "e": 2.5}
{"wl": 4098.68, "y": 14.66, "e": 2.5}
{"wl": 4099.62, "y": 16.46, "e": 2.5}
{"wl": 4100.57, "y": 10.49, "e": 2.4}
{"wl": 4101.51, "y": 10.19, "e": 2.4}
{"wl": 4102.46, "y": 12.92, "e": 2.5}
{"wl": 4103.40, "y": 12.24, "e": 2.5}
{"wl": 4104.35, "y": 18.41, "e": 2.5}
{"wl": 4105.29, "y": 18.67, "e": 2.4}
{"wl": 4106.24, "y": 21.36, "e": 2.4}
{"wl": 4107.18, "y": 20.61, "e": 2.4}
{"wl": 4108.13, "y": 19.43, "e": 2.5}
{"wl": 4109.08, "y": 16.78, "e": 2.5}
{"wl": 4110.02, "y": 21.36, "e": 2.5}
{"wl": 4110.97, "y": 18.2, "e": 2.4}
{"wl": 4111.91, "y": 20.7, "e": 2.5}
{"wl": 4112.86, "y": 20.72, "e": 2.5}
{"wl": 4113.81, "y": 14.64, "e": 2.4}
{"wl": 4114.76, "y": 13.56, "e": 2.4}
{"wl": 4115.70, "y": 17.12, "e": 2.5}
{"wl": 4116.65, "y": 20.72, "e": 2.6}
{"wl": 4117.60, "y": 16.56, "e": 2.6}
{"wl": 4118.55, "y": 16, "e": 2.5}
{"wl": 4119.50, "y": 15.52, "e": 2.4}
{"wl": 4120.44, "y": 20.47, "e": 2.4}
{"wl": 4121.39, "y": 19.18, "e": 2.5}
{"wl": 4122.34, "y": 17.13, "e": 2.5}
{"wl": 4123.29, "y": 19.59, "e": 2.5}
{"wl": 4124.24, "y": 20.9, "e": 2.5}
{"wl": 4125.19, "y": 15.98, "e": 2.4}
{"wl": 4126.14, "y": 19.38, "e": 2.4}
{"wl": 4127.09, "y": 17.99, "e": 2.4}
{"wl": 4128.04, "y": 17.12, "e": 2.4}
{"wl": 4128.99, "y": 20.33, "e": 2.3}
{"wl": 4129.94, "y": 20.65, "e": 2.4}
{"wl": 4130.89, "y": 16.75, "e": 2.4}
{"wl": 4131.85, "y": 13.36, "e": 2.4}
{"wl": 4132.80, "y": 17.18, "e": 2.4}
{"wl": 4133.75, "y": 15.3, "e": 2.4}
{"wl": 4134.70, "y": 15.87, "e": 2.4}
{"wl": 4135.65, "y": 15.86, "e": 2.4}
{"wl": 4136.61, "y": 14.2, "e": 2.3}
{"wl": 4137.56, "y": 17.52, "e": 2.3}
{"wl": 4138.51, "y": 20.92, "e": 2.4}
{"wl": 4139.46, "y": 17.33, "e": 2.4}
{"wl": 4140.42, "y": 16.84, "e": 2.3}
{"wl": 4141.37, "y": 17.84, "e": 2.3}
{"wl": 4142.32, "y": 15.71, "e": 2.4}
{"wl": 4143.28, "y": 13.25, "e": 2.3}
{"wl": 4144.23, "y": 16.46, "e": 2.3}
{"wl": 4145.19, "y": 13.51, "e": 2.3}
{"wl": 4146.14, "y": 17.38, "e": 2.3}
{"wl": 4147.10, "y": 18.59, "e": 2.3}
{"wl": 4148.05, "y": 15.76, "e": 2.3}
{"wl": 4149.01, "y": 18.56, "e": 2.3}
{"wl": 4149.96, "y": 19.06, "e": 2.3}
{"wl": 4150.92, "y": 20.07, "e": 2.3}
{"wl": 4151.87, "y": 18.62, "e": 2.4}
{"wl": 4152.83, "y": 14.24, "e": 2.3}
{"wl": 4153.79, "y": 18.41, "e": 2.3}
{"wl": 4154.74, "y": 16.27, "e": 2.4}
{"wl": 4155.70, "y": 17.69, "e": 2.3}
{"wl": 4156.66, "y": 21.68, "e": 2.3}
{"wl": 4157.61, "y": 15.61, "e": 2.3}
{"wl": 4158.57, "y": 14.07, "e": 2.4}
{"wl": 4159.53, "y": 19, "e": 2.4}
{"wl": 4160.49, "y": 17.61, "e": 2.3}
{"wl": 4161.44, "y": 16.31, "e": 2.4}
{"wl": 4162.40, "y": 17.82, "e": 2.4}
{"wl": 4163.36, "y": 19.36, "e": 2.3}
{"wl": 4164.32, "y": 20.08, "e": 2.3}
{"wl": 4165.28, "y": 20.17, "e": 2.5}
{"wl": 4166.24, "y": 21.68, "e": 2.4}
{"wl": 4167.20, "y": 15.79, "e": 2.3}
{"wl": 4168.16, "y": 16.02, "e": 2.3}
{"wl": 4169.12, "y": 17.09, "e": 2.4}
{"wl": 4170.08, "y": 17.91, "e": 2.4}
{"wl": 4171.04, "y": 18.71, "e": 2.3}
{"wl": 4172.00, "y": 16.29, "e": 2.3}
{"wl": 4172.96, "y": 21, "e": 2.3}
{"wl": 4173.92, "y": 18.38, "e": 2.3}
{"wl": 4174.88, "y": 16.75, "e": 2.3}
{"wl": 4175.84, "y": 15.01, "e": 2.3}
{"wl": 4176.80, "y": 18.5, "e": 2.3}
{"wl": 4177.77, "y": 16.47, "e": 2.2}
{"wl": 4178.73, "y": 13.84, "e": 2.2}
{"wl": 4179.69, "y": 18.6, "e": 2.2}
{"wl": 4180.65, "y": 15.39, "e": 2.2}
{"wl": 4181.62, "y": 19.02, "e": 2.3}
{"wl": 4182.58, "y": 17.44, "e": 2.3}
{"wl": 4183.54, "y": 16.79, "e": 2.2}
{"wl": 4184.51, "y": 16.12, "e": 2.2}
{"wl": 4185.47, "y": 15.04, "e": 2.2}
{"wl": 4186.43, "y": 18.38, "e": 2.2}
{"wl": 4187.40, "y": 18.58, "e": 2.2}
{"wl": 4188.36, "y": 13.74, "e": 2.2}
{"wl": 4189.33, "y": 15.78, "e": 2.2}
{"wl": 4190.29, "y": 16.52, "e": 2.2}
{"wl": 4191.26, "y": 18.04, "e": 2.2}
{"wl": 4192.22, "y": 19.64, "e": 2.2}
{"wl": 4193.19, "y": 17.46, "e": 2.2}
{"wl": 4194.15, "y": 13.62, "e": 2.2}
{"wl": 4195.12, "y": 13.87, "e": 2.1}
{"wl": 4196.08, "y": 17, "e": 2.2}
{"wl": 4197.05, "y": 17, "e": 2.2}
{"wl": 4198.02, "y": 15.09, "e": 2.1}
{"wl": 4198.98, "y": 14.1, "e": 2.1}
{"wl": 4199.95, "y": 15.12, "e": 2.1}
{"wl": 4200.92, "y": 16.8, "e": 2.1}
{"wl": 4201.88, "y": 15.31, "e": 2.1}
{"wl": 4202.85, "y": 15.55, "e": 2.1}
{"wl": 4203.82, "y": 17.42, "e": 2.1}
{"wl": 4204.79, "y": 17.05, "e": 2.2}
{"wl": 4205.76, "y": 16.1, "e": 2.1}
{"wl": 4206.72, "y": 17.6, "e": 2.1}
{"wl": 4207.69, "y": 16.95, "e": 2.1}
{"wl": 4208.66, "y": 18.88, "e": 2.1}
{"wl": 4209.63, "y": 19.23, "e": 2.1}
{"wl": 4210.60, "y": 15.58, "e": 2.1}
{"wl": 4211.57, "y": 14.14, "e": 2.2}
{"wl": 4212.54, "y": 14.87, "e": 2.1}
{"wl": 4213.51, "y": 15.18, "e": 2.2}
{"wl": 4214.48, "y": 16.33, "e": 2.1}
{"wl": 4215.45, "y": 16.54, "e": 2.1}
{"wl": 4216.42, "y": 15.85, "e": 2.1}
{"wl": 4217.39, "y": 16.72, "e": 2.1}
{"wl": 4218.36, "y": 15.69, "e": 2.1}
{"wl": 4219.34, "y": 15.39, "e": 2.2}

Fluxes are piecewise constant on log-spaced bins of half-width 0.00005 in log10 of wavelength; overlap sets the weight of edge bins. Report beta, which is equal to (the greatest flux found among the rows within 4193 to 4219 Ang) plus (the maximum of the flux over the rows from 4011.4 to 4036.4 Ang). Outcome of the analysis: 40.6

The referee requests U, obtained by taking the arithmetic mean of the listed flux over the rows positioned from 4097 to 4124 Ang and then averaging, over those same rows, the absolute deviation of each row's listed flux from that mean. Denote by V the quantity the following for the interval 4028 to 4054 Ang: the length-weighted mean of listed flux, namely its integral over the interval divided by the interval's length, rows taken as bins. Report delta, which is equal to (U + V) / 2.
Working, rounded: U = 2.62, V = 17.1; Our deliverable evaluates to 9.8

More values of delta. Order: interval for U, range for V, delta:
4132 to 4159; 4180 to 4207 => 9.1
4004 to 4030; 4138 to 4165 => 9.8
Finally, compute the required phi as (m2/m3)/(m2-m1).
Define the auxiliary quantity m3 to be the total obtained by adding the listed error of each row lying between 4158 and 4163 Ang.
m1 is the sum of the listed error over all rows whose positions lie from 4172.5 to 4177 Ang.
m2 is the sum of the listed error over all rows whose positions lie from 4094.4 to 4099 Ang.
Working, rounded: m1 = 11.5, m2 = 12.5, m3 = 11.9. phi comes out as 1.05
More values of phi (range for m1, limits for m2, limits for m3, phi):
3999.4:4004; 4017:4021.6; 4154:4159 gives -3.87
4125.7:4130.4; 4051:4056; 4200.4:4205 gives 1.03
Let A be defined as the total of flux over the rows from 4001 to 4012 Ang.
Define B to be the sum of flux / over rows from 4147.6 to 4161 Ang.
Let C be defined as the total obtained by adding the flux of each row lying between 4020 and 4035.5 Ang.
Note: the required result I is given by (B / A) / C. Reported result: 0.005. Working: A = 188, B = 247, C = 275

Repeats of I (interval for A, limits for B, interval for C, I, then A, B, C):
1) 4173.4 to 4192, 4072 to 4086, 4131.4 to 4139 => 0.006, 318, 265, 130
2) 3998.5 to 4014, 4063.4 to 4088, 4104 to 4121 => 0.005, 265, 437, 331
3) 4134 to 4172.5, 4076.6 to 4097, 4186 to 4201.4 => 0.002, 695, 388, 261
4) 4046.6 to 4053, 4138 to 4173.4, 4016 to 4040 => 0.013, 119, 653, 439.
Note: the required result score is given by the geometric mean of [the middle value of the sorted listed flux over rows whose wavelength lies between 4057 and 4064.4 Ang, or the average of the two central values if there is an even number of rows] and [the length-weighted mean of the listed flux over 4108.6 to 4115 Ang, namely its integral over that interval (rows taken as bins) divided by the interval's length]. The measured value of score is 17.3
